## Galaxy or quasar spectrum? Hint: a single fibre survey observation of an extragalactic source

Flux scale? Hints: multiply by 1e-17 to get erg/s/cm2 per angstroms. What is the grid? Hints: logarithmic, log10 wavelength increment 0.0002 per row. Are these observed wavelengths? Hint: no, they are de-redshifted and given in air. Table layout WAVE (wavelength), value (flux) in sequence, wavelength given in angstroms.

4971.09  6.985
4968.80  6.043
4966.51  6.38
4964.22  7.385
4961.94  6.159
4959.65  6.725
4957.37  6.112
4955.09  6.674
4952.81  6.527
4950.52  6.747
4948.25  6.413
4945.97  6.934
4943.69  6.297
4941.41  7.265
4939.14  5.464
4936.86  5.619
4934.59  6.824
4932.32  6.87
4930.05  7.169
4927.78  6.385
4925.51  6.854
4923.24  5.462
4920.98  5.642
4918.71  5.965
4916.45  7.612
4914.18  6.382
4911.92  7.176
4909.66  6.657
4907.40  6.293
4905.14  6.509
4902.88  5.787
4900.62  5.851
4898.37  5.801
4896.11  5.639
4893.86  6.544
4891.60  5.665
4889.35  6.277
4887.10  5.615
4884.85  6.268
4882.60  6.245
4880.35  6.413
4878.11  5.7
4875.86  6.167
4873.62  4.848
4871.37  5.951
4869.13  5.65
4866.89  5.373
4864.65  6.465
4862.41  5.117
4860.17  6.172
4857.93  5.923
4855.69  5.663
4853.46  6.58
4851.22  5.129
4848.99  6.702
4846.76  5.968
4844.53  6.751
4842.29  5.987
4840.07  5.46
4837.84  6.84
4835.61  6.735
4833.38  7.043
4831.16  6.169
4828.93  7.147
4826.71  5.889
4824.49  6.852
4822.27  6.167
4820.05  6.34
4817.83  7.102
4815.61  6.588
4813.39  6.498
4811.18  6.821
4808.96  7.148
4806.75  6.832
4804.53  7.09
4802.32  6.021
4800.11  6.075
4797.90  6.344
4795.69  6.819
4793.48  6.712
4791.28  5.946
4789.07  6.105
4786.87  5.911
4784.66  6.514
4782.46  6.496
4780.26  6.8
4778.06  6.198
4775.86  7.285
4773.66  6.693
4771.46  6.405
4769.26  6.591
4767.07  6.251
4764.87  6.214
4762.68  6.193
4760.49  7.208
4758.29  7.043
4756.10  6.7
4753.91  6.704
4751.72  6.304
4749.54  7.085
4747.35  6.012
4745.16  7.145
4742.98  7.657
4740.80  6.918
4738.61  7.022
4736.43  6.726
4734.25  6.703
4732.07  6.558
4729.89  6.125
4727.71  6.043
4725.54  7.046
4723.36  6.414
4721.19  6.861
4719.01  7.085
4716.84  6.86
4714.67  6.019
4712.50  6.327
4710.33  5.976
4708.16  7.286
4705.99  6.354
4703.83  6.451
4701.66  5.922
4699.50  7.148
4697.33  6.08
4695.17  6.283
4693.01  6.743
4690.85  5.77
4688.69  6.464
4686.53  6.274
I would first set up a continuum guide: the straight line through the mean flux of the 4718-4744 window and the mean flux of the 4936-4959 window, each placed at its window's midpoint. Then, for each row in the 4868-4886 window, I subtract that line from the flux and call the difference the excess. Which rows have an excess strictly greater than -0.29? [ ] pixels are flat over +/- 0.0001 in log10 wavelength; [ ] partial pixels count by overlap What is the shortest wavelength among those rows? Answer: 4880.35 angstroms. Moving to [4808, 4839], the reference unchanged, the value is 4808.96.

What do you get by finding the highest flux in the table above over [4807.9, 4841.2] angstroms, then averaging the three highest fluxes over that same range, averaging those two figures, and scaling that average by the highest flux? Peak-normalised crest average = 0.999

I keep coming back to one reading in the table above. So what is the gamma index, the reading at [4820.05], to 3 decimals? 6.340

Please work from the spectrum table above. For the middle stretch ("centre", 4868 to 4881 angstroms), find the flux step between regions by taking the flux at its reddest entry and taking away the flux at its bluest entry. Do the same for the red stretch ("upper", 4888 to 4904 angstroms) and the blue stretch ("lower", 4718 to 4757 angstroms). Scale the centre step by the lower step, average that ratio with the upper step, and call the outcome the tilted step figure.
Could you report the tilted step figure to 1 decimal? -1.2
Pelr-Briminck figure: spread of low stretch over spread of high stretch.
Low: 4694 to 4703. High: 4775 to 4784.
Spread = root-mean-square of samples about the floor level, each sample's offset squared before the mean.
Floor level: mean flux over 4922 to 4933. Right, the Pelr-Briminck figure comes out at 1.2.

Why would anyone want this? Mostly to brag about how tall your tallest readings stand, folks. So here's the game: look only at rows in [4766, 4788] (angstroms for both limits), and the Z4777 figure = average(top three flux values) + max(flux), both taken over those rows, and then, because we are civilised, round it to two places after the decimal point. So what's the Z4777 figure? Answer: 14.21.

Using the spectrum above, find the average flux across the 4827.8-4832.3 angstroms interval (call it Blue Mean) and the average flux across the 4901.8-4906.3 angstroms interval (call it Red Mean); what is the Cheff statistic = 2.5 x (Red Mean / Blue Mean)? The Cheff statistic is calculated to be 2.31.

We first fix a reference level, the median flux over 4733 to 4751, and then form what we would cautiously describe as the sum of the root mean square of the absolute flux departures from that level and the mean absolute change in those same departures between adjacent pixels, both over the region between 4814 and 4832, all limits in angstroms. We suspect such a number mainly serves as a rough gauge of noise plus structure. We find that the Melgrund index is 1.2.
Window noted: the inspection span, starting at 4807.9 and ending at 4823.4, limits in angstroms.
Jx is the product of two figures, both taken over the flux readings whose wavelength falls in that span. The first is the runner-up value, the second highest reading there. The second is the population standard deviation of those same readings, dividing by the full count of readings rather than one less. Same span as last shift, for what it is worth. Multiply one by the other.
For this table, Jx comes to 2.5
